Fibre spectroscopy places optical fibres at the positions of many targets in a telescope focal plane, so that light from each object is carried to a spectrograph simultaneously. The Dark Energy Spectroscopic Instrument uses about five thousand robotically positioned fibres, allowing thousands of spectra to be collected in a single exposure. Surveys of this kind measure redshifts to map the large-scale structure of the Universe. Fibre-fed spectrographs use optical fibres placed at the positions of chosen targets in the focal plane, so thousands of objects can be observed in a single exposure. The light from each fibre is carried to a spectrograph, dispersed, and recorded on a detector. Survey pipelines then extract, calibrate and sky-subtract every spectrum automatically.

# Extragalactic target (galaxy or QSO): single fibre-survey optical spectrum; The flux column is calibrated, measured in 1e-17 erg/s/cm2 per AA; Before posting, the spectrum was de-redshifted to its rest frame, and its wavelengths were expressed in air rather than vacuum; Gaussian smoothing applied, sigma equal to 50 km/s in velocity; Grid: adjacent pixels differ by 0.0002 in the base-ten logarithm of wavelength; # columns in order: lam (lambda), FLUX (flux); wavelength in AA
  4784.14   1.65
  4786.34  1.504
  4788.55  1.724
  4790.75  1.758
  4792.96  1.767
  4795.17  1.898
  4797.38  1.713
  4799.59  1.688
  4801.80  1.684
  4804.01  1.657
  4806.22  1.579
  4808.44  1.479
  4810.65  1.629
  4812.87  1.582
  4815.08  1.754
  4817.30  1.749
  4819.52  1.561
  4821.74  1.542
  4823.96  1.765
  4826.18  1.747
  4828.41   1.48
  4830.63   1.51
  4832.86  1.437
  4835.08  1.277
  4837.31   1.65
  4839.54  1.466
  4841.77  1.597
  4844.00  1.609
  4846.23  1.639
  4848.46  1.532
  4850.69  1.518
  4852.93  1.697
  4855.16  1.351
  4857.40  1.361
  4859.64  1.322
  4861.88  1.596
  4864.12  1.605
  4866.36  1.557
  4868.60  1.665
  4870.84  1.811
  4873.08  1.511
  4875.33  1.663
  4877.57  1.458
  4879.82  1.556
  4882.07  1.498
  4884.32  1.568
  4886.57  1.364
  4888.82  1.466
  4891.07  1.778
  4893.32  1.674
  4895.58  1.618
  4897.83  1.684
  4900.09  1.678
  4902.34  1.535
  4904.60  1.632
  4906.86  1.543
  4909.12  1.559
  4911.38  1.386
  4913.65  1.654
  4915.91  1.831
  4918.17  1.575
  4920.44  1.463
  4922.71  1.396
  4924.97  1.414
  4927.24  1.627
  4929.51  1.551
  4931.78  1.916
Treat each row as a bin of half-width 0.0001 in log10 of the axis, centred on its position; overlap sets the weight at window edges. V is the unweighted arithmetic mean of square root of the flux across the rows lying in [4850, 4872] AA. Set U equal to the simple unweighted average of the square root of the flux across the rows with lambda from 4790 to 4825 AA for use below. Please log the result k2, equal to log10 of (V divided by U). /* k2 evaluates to -0.017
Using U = 1.29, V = 1.24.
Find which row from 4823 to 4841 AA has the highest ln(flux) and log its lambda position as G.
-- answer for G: 4823.96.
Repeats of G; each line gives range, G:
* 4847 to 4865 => 4852.93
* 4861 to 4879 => 4870.84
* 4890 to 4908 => 4891.07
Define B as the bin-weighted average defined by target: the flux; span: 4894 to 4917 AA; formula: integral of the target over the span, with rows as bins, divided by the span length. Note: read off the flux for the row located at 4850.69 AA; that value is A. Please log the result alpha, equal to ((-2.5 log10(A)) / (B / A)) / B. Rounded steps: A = 1.518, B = 1.61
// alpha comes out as -0.26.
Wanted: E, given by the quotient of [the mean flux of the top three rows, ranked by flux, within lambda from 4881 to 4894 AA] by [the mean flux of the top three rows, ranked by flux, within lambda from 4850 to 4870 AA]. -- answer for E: 1.01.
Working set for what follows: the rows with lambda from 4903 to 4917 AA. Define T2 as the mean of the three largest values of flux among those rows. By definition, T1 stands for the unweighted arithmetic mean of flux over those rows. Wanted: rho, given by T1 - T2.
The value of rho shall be -0.10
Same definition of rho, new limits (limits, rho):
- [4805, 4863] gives -0.20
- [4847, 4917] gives -0.24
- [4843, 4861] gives -0.14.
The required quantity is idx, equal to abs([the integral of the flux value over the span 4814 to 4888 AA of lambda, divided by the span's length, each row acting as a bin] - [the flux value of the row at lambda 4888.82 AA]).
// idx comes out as 0.09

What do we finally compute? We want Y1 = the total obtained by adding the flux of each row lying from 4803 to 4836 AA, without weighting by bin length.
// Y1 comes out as 23.7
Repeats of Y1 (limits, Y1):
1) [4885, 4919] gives 24.0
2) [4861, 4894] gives 23.8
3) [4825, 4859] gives 22.9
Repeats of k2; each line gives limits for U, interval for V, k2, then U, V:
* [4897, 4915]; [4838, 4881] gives -0.004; 1.26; 1.25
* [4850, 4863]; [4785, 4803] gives 0.033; 1.21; 1.31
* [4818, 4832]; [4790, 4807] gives 0.015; 1.26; 1.31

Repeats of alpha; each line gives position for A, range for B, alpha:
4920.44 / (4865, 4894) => -0.24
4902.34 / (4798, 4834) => -0.27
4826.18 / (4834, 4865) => -0.46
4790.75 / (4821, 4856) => -0.45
